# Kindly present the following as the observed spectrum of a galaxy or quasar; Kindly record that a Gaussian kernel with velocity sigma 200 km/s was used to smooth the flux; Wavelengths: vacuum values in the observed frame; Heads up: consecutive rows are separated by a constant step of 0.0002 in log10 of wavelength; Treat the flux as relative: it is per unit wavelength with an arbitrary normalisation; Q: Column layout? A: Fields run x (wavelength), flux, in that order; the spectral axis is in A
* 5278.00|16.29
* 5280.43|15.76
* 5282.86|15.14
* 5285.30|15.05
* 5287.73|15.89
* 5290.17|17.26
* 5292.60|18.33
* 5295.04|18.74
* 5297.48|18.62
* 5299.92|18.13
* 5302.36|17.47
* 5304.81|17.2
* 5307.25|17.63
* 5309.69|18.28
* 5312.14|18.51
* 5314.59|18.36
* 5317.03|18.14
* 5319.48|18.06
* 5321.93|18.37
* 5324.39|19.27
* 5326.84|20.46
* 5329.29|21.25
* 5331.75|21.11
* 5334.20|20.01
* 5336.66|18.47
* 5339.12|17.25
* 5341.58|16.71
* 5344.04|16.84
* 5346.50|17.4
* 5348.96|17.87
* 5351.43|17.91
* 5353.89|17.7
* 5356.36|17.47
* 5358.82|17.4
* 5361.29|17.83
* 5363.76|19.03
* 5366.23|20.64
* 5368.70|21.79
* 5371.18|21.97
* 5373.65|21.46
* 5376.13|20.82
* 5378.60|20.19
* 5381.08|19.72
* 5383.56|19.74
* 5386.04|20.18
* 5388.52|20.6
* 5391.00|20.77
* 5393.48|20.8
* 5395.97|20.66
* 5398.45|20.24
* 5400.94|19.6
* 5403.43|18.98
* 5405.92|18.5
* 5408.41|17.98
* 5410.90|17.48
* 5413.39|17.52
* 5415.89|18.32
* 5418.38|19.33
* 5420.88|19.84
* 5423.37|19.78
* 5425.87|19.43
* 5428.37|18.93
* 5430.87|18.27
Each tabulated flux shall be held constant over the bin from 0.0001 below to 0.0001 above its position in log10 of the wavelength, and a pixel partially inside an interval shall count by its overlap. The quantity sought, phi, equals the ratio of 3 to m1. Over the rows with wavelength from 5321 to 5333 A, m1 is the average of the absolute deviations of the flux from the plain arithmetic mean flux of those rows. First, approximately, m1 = 1.0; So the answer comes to 2.9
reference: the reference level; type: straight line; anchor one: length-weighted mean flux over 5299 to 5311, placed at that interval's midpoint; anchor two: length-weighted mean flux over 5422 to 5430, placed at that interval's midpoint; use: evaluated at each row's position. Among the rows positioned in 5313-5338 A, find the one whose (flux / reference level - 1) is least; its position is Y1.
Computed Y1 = 5319.48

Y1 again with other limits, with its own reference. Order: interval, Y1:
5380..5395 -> 5383.56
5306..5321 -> 5307.25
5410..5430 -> 5410.90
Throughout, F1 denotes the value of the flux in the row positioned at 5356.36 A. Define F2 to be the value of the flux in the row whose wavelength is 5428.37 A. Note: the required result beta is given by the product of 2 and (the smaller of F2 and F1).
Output 34.9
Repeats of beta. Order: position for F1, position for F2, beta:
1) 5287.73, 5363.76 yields 31.8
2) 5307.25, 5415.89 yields 35.3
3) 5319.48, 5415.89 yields 36.1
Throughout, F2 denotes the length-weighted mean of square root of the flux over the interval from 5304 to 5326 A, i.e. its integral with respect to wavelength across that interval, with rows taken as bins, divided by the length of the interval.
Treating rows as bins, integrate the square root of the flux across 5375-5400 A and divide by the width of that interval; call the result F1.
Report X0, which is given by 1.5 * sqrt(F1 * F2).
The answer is 6.59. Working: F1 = 4.5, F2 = 4.27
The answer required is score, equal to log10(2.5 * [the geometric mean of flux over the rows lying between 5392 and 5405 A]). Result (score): 1.70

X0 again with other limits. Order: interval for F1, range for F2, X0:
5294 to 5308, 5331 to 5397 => 6.47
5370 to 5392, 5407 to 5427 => 6.65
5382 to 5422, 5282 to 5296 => 6.36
